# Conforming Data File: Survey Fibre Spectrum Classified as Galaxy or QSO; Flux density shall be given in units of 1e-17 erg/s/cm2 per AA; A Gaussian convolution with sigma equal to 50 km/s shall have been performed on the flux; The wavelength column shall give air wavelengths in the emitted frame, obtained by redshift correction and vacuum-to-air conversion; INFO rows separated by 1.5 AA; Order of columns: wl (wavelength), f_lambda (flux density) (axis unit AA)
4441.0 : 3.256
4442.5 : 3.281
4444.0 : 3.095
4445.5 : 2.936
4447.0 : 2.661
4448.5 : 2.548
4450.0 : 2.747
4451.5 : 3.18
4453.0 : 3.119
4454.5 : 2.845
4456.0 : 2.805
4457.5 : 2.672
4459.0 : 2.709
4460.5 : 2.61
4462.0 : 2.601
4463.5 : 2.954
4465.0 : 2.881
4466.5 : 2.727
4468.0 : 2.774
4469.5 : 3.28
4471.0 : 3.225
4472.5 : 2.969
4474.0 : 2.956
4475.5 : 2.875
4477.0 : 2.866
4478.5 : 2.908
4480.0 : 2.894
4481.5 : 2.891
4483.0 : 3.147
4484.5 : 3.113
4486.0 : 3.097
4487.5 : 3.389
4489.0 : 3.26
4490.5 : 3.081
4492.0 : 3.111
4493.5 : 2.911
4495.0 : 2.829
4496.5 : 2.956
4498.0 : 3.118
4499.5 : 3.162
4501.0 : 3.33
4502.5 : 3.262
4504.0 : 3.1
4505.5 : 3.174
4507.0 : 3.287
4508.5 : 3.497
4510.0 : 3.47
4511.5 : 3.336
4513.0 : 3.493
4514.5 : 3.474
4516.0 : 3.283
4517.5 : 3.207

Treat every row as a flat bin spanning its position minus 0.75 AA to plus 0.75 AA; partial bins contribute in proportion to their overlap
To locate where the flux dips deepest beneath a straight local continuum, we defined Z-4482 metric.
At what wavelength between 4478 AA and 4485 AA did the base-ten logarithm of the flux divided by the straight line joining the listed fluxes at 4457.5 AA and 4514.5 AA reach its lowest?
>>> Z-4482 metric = 4481.5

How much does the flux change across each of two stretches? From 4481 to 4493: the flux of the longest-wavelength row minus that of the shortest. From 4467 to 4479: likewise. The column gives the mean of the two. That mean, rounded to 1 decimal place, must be 0.2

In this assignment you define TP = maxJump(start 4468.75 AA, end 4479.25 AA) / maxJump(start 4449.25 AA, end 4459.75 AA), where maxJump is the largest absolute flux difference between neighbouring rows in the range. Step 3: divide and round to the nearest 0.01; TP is 0.59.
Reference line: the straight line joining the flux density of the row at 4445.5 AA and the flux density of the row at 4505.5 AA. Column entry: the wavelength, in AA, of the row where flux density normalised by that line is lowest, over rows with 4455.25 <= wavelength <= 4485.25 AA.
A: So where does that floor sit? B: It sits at 4462.0 AA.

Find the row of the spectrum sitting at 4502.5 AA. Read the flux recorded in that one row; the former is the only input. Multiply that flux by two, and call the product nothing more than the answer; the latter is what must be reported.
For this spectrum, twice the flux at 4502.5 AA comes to 6.5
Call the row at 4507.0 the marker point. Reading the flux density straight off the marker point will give 3.287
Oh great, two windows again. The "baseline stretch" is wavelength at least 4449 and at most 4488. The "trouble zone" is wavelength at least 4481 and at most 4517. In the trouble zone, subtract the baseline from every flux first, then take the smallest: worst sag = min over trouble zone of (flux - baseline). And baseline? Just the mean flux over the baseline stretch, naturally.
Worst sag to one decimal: -0.1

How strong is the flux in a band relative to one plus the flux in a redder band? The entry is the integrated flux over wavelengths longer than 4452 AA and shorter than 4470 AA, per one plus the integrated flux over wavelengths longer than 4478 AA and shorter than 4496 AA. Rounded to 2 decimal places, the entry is 0.91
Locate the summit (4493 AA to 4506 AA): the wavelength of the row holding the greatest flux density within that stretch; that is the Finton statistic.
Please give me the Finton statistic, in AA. 4501.0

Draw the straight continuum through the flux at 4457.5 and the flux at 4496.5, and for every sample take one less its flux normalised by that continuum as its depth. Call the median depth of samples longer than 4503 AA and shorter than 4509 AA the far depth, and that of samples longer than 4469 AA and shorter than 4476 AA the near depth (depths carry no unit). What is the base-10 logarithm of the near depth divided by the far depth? 0.0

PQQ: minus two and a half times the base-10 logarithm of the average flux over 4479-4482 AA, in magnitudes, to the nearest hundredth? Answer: -1.15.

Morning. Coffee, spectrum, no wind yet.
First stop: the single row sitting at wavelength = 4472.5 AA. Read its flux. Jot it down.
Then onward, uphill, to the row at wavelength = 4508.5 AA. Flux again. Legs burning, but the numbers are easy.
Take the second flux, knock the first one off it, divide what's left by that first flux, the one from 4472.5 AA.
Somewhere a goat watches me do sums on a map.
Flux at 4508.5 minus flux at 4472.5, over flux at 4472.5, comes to 0.18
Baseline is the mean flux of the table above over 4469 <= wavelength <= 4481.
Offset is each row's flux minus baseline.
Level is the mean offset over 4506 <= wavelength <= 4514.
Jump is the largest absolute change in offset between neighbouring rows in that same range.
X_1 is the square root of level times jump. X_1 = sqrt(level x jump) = 0.30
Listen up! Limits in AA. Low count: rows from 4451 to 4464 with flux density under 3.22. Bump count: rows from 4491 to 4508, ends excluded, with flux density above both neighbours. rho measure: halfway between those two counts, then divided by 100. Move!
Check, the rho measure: 0.050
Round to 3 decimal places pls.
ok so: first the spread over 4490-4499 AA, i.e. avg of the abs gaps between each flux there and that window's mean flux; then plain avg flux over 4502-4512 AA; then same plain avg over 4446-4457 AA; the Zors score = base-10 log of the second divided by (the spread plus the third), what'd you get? 0.050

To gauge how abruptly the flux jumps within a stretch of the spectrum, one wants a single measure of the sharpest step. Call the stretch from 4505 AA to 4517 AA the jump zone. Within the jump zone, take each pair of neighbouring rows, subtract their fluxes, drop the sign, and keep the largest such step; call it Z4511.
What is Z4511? 0.21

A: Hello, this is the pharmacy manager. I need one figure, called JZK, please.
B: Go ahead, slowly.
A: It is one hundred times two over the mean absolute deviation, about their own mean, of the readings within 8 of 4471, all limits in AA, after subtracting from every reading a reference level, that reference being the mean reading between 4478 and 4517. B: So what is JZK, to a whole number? 1693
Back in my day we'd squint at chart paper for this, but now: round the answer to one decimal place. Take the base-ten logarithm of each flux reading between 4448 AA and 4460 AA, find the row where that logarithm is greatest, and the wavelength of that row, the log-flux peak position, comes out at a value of 4451.5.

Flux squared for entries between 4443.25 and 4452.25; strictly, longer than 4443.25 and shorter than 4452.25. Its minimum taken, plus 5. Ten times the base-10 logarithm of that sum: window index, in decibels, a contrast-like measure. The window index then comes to 10.6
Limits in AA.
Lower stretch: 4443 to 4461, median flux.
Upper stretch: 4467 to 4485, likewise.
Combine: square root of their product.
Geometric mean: 2.85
